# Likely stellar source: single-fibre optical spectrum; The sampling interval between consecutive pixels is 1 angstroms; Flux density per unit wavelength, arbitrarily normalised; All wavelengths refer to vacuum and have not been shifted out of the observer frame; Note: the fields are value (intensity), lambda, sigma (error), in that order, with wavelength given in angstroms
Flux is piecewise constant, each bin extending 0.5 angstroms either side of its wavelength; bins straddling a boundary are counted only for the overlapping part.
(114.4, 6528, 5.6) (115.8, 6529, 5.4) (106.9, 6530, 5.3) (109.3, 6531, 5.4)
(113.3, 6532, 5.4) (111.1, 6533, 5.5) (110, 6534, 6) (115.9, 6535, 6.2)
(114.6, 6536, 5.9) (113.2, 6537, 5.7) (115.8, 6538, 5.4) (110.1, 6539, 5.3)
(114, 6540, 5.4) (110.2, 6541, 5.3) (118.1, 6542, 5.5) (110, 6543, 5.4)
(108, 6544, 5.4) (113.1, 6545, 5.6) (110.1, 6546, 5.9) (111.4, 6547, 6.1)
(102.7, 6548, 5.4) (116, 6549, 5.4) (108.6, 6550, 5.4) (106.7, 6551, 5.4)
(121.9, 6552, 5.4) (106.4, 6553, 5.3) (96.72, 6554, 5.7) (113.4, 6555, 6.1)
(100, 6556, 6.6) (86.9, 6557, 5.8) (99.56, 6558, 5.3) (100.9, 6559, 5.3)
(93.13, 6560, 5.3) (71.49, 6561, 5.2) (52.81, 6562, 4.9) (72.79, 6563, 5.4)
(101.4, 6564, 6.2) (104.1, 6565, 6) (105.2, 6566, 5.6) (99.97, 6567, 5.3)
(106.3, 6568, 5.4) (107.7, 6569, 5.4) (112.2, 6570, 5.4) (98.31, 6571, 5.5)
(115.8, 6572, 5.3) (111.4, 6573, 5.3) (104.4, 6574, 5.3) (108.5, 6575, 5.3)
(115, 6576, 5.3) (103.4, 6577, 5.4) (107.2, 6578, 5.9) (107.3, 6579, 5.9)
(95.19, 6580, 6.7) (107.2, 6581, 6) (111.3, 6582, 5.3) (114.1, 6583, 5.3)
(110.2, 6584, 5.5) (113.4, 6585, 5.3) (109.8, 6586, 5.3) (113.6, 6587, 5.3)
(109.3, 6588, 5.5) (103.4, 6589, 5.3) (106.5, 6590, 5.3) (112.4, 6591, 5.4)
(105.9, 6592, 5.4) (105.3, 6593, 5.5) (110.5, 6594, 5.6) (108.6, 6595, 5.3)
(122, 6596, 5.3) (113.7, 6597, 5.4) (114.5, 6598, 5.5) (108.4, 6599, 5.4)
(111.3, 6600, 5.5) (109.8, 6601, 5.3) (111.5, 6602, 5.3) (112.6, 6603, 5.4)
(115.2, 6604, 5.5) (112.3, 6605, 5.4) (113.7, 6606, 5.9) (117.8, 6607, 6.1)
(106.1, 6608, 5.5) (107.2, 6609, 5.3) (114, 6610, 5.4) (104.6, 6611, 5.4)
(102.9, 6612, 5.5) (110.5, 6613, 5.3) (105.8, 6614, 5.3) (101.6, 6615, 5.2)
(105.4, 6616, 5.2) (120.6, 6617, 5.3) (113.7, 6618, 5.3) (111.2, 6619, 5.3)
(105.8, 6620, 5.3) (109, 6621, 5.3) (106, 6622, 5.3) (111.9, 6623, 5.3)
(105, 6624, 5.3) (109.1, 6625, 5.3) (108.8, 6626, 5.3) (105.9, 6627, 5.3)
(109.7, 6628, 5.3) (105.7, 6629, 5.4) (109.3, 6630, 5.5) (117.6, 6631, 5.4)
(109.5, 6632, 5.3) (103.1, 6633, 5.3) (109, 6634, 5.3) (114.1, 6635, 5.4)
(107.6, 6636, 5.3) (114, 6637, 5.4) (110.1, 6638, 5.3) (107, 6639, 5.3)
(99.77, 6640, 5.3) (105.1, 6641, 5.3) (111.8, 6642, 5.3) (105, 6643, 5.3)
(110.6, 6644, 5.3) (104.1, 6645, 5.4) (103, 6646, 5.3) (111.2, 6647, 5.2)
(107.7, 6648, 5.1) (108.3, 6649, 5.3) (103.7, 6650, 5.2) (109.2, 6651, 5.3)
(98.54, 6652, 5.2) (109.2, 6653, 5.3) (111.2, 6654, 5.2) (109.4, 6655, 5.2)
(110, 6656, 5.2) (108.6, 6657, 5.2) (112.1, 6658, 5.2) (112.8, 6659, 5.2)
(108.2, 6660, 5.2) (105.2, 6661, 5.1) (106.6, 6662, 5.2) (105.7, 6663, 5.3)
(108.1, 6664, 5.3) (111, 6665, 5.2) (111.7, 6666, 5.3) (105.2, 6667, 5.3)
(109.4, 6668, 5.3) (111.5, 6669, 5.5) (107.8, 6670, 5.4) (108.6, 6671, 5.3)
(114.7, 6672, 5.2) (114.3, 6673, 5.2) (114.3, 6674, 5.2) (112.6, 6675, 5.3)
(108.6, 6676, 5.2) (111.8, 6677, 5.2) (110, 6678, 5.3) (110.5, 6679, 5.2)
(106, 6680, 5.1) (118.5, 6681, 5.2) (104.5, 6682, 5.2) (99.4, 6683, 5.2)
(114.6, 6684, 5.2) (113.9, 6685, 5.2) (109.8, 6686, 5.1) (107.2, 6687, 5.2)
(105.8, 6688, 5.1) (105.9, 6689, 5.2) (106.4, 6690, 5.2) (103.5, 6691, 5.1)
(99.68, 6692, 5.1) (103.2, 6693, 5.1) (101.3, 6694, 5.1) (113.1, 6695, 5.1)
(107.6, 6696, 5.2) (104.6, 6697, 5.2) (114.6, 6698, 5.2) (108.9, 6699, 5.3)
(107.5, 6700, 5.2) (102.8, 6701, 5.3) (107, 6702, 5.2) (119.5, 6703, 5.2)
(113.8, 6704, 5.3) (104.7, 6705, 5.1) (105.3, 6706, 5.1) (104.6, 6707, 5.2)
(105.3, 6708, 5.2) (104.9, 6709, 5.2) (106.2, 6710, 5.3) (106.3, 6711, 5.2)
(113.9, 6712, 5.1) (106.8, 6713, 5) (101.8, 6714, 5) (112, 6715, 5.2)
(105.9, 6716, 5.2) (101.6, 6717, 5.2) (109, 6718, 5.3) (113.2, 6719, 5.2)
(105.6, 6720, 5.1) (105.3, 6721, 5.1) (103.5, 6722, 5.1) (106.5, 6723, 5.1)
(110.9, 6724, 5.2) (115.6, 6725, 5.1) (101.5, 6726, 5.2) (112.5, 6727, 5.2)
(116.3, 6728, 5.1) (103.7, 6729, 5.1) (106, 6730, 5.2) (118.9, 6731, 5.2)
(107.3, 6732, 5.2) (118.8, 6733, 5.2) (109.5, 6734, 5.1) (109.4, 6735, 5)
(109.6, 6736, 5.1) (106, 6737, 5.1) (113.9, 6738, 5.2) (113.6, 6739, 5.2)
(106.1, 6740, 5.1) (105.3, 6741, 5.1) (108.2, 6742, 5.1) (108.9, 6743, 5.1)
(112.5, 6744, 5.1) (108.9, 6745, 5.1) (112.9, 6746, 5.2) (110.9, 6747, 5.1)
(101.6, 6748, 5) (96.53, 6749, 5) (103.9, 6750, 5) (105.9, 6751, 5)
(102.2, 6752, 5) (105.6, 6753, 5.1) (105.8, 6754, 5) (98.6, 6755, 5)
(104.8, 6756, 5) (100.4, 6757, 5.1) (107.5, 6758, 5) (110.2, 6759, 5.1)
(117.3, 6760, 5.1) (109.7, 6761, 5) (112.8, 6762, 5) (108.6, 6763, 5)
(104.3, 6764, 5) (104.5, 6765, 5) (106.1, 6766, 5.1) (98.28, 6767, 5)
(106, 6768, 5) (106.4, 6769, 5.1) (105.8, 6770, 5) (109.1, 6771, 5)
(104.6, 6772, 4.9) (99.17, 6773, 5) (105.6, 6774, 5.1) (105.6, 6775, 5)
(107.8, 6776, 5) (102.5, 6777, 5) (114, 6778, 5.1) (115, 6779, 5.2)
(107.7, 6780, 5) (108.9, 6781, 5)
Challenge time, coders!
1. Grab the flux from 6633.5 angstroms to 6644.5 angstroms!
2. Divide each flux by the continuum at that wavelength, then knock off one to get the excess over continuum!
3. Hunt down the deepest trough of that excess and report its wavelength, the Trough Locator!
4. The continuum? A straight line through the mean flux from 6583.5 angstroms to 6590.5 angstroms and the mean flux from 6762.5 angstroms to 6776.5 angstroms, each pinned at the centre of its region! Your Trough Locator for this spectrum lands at 6640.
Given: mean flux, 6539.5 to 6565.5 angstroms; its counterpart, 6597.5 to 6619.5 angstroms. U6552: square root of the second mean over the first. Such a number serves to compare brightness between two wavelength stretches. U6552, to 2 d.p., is 1.04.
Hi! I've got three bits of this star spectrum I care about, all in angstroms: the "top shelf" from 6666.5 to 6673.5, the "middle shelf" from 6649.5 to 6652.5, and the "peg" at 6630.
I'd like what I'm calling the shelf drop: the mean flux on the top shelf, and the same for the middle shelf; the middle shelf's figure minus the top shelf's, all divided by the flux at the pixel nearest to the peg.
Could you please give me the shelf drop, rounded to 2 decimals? -0.06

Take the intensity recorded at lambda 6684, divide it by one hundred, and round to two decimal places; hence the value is 1.15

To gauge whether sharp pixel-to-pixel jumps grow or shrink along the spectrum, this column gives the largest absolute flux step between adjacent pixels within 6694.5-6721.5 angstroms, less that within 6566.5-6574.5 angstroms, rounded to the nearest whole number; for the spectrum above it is -5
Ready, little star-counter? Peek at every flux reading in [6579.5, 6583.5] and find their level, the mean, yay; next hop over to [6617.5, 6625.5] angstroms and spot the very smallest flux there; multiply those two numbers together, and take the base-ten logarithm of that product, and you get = 4.05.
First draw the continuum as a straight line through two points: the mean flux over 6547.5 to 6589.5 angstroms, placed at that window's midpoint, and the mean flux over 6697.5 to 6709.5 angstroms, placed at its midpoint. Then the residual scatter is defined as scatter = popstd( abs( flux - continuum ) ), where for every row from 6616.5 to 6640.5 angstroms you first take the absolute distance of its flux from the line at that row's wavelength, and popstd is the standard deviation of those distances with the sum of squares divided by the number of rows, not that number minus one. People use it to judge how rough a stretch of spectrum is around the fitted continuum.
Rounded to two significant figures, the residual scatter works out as 3.8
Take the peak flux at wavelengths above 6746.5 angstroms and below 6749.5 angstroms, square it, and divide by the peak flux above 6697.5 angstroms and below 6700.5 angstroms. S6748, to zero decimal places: 107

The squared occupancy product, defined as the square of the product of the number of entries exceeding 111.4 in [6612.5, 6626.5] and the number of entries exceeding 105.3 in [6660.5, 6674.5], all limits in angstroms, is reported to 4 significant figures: 1296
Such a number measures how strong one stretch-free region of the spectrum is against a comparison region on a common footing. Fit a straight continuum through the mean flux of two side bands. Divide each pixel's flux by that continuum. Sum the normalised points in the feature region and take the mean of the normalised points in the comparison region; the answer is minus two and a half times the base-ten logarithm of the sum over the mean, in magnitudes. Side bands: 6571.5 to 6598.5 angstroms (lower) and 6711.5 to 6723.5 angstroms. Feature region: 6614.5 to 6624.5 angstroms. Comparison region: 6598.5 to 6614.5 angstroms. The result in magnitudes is -2.49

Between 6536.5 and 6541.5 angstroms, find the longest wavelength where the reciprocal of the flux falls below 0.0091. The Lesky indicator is 6541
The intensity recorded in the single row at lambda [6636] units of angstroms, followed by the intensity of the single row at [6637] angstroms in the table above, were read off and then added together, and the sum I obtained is 222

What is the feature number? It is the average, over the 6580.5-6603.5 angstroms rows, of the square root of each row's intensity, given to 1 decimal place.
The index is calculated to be 10.5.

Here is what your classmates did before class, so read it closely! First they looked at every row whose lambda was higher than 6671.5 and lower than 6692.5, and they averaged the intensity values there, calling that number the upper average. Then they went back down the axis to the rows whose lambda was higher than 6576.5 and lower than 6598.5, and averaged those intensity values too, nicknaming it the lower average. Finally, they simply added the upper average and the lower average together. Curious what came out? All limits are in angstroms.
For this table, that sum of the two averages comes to 218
